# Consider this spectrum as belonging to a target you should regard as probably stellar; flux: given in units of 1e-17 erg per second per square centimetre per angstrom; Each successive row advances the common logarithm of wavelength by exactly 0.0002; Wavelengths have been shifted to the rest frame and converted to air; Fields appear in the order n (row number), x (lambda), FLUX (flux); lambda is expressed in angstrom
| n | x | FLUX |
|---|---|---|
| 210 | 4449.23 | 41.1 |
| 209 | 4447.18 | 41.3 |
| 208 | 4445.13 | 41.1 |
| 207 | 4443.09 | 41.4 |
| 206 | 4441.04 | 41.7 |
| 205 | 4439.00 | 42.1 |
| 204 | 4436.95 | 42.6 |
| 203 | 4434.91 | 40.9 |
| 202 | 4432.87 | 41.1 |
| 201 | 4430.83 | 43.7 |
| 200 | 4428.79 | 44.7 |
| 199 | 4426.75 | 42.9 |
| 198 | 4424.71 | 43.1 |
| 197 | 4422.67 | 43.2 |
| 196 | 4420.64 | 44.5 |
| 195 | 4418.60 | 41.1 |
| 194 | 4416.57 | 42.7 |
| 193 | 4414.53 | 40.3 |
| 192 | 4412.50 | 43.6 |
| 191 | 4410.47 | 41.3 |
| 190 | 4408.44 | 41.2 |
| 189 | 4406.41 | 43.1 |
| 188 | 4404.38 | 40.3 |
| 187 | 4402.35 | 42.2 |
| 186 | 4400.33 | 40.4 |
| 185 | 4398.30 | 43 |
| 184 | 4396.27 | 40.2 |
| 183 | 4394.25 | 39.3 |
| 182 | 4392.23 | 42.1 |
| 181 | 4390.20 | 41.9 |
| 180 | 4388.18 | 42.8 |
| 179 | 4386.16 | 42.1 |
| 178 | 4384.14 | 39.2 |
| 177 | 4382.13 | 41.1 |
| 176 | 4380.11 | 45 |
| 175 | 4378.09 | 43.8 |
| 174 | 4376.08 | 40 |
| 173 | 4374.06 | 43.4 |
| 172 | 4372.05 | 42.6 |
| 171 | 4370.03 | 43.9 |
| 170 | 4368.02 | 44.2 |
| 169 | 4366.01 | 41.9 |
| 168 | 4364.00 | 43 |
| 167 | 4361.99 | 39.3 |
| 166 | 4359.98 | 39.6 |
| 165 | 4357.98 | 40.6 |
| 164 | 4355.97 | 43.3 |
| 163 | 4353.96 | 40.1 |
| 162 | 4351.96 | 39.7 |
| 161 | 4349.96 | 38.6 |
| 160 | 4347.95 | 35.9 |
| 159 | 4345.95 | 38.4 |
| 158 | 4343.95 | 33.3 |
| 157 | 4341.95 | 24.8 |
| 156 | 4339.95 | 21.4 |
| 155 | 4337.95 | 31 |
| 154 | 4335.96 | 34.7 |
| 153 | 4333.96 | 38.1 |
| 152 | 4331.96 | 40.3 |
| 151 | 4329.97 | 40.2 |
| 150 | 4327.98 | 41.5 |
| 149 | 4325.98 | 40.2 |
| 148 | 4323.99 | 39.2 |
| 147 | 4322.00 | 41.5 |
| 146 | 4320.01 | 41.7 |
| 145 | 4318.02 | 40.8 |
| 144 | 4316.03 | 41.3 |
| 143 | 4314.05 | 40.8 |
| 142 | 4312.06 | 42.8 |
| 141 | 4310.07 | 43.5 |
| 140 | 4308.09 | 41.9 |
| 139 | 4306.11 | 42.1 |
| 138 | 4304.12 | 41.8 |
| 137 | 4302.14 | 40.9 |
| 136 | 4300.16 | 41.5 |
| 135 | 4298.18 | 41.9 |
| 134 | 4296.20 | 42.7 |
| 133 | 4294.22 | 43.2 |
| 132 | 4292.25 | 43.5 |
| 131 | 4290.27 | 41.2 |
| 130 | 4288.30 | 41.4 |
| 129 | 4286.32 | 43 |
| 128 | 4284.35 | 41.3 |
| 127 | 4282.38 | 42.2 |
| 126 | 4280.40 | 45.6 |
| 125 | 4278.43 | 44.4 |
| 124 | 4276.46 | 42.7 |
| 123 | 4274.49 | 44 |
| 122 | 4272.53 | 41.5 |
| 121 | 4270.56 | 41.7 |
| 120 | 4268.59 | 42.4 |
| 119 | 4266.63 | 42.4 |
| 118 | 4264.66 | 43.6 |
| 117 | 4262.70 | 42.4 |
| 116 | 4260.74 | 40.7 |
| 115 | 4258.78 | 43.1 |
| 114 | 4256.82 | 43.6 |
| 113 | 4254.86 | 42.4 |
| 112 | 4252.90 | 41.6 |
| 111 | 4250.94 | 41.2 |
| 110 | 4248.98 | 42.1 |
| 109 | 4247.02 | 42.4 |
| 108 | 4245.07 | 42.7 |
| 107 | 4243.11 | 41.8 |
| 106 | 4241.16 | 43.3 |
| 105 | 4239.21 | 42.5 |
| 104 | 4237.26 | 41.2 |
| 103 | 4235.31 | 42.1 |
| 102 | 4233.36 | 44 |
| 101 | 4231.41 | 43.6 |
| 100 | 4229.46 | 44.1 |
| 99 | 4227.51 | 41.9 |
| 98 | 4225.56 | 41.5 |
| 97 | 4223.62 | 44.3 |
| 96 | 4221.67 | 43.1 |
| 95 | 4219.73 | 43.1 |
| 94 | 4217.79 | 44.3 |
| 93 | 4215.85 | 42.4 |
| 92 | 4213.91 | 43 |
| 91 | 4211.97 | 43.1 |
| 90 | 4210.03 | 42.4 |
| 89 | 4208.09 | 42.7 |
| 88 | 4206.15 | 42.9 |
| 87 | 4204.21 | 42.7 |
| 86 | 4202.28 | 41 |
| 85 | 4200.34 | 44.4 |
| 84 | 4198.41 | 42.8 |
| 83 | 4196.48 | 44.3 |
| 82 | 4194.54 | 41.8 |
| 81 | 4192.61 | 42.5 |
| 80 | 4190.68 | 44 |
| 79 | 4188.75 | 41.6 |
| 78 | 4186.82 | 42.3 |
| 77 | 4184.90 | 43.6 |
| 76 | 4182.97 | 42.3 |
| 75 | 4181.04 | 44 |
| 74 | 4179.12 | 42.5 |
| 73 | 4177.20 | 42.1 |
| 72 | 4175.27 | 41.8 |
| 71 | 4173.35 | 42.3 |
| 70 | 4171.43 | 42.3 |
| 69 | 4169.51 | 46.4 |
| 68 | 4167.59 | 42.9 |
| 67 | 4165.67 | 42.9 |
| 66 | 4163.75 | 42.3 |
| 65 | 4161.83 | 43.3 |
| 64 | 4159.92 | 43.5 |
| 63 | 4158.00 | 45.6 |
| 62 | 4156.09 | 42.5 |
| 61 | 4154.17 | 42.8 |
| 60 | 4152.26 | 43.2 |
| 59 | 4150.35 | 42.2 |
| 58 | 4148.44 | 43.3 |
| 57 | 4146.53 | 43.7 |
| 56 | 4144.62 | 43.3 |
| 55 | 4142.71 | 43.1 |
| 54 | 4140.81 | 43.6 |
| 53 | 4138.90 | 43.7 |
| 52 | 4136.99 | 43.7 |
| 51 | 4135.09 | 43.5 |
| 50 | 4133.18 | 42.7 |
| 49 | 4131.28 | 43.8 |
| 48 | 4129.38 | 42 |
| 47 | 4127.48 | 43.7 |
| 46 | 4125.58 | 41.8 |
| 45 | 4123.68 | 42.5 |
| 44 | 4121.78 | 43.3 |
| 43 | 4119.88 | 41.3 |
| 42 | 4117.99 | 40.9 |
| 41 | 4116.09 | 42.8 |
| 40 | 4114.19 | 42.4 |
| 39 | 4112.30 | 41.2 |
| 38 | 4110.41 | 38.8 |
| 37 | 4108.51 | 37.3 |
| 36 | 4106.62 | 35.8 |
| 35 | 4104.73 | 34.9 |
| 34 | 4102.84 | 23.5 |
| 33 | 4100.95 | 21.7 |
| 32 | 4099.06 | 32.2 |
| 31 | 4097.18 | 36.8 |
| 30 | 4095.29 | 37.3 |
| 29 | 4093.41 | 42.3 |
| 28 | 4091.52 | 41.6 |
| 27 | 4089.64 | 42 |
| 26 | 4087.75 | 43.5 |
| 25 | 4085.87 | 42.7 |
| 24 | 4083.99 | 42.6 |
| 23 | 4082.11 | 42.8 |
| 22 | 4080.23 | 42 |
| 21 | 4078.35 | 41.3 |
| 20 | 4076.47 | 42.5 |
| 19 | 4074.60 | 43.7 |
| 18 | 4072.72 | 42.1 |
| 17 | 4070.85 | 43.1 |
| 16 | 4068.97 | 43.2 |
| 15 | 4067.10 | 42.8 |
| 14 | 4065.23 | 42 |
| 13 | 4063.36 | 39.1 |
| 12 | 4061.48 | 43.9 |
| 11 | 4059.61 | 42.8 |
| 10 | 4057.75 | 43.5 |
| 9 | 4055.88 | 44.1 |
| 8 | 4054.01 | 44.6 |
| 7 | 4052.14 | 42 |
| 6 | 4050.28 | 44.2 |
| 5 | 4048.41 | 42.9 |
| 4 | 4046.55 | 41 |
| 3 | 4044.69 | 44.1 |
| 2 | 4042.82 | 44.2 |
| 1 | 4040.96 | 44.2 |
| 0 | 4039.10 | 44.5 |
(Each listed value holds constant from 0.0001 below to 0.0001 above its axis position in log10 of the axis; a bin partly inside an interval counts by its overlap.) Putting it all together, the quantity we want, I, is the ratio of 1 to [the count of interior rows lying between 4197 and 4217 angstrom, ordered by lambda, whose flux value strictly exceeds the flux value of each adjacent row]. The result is 0.33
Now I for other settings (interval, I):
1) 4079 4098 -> 0.33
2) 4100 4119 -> 1.00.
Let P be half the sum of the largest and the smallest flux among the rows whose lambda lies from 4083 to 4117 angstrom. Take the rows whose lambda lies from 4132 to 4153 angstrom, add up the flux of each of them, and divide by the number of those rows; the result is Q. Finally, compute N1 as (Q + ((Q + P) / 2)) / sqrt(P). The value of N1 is 14.2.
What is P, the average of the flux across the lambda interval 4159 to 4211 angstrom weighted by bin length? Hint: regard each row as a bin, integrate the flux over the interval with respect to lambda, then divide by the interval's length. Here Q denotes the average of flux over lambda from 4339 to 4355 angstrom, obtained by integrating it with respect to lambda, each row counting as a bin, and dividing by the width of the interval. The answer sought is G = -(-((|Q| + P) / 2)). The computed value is 38.5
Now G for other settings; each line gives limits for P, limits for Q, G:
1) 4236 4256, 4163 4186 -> 42.5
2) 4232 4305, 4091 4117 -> 39.3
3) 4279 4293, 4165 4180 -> 42.8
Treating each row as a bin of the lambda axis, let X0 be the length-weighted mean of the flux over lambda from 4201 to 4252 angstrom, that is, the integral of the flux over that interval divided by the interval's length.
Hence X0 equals 42.67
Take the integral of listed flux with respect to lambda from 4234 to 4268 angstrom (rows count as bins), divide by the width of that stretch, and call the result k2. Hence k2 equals 42.3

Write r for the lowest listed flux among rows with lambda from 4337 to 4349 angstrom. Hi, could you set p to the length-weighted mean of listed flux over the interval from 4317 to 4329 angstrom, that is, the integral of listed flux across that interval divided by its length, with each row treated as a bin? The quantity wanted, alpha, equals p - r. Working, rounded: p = 40.80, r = 21.4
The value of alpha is 19.4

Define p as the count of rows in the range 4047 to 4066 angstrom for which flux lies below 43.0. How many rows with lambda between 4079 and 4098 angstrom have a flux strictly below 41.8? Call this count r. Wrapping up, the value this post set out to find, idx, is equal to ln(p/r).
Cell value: 0.5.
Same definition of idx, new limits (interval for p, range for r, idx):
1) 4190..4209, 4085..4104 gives 0.2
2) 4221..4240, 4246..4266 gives 0.5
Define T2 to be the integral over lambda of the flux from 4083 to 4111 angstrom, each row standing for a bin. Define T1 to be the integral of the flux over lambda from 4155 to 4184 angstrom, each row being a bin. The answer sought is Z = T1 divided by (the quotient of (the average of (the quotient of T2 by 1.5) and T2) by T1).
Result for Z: 1817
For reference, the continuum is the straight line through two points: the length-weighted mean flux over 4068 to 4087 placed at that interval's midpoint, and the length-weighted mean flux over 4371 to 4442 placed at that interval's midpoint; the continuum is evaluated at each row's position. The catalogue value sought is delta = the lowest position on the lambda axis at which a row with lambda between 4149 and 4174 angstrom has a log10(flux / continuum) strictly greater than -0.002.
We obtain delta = 4152.26 angstrom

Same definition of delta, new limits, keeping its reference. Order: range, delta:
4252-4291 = 4254.86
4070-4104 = 4070.85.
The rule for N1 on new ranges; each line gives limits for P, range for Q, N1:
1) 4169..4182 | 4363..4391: 12.9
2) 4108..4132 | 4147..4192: 13.3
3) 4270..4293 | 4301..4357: 12.1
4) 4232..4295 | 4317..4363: 11.9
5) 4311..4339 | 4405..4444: 13.5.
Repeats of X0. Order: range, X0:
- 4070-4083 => 42.51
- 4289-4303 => 42.14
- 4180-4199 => 42.92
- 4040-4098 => 42.42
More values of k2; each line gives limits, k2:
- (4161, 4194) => 42.9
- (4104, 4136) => 41.1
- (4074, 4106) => 38.3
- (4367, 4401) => 42.1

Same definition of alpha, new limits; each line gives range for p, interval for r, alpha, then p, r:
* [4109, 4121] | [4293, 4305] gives 0.2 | 41.10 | 40.9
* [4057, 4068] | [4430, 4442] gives 1.4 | 42.34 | 40.9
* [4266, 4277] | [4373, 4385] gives 3.3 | 42.46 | 39.2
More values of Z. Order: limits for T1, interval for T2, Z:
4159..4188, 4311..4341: 1620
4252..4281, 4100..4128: 1734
